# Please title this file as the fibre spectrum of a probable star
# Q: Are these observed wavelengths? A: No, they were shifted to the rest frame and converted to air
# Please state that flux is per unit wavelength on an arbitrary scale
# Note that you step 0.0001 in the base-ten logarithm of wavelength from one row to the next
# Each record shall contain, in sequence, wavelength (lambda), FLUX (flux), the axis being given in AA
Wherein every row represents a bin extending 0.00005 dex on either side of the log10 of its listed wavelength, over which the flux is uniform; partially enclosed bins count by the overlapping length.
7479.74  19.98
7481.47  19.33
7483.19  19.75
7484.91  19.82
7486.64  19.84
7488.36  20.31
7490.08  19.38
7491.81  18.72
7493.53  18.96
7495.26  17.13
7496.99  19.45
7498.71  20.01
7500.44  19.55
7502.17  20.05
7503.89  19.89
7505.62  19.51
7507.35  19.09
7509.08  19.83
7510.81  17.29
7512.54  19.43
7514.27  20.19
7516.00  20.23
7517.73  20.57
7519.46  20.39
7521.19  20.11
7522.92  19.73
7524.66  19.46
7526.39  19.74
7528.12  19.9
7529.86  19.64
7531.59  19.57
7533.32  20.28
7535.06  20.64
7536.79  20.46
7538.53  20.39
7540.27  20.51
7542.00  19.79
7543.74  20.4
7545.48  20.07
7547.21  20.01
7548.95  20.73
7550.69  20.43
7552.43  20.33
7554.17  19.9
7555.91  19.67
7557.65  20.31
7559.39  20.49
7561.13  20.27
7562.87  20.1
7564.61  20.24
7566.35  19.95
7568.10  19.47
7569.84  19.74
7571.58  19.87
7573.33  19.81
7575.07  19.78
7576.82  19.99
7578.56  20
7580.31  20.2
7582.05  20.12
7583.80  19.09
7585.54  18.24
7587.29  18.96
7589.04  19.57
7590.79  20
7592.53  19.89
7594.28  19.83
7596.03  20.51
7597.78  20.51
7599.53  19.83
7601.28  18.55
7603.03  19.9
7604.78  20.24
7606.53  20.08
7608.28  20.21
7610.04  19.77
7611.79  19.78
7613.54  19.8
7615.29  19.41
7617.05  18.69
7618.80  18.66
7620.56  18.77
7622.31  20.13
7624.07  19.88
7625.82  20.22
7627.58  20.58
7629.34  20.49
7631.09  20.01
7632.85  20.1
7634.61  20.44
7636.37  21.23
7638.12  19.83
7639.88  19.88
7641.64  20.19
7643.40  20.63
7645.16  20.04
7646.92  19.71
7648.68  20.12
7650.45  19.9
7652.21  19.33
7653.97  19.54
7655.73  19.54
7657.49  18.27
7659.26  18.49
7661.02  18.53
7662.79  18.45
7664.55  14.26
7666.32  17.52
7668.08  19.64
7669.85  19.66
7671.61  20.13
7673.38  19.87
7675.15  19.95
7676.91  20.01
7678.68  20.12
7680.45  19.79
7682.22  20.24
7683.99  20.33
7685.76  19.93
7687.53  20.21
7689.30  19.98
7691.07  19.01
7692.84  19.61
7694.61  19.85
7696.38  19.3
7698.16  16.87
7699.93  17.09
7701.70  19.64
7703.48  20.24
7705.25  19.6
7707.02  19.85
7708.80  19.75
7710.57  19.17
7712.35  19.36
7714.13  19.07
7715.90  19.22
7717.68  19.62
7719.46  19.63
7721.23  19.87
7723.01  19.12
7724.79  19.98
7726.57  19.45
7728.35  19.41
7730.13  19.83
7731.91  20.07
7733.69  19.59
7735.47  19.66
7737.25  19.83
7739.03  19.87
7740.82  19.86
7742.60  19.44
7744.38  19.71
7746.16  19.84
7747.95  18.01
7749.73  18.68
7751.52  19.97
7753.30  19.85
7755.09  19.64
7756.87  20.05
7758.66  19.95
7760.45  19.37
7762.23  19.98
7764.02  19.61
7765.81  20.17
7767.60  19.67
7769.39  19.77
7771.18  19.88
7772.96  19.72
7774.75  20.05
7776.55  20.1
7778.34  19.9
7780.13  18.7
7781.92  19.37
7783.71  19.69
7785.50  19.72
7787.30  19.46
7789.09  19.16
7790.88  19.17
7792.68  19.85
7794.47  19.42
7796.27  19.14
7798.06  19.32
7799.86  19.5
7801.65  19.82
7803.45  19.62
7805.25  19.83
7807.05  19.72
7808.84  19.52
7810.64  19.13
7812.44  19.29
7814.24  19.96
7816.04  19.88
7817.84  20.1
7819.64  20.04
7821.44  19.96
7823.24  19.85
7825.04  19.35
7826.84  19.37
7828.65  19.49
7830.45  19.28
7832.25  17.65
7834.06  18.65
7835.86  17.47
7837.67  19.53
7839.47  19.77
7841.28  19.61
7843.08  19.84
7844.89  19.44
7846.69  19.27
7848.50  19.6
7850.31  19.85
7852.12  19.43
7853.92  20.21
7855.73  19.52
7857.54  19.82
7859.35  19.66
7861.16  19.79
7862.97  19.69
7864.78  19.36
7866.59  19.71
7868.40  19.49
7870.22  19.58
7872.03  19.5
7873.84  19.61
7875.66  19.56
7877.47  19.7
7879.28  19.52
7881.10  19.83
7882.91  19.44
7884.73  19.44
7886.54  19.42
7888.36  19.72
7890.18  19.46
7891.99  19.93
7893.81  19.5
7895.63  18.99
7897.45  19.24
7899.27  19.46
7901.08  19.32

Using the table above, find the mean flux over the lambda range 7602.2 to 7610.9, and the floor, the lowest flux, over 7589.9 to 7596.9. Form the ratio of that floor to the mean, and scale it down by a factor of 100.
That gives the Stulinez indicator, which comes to 0.0099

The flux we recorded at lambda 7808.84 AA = 19.52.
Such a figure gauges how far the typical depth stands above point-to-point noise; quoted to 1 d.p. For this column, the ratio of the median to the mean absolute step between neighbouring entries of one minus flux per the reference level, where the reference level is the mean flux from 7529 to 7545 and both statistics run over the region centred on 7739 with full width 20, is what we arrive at 1.0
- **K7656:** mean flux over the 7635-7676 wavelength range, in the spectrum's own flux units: 19.3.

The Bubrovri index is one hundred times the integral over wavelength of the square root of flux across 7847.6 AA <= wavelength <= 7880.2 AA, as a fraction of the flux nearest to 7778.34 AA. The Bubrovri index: 726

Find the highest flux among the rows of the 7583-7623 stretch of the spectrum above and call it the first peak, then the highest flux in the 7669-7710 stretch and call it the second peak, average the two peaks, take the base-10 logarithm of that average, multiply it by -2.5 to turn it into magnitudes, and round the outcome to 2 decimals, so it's -3.28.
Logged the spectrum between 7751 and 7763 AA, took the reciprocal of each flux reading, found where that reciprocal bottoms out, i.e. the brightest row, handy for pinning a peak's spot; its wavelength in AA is 7756.87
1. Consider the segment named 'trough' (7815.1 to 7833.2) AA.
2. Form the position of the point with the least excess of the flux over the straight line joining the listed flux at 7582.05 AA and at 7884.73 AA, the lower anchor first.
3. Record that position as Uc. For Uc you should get 7832.25 AA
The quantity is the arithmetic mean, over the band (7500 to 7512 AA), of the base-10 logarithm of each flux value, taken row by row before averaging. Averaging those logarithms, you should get 1.29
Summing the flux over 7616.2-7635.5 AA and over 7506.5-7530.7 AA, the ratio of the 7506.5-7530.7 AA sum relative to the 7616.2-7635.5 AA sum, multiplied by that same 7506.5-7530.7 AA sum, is 348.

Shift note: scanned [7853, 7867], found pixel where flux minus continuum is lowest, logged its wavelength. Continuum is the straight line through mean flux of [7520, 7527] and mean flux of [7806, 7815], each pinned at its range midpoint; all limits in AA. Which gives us 7864.78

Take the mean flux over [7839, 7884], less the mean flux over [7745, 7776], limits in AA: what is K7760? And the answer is -0.03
